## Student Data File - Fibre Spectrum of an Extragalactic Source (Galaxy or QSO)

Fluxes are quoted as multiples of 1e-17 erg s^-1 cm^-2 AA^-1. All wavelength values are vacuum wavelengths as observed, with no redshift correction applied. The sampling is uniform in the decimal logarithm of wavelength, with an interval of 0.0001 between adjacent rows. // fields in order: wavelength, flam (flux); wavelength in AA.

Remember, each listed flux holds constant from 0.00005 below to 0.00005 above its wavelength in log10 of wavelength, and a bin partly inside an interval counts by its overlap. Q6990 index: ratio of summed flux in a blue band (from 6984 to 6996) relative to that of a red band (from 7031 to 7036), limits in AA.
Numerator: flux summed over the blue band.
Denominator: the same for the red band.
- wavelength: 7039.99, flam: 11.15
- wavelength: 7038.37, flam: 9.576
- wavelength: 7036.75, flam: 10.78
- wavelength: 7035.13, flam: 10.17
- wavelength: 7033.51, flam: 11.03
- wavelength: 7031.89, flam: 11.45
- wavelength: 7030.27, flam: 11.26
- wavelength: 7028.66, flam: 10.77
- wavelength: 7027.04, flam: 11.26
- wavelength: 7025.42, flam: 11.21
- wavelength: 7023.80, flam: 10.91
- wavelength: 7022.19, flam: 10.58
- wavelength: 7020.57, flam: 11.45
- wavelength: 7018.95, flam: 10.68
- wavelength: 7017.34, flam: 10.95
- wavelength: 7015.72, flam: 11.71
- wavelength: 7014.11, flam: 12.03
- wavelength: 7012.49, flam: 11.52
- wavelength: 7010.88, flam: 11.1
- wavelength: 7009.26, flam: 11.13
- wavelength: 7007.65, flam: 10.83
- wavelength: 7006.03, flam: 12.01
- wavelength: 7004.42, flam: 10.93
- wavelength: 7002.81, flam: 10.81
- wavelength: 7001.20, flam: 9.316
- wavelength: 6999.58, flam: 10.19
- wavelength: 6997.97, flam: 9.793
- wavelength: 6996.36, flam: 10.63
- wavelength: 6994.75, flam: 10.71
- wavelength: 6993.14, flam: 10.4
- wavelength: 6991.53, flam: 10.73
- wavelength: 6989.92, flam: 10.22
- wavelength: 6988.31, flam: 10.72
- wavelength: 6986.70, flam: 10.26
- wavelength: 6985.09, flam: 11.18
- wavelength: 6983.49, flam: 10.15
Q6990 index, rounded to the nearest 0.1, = 2.3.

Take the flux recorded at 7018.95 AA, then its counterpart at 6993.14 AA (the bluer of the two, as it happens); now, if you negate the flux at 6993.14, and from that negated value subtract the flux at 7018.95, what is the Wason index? -21.1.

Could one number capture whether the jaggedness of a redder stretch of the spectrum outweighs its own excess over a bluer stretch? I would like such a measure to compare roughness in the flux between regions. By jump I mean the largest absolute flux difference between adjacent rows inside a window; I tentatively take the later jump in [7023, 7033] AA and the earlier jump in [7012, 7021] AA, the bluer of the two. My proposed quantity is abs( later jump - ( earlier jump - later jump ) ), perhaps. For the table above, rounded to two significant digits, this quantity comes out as 0.21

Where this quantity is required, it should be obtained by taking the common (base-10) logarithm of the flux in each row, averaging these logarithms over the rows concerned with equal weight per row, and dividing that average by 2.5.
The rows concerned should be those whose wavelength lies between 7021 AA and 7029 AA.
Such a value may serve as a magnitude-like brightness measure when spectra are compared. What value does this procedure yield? 0.416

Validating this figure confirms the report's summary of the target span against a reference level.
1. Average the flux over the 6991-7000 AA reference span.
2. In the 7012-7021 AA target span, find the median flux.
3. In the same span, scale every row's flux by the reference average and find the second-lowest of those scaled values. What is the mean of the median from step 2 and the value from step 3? 6.27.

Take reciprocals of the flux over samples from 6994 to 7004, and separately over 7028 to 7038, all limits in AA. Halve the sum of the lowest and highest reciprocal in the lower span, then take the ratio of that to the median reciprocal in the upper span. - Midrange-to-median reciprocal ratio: 1.090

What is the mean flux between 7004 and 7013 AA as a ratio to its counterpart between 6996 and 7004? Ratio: 1.11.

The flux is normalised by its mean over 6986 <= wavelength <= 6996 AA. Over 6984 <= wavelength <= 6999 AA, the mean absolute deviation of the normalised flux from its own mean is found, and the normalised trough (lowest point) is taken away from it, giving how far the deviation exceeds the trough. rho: -0.90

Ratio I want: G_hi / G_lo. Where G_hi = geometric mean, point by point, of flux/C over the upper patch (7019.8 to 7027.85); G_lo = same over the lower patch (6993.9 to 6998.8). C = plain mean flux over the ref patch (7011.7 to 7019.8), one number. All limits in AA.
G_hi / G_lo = 1.07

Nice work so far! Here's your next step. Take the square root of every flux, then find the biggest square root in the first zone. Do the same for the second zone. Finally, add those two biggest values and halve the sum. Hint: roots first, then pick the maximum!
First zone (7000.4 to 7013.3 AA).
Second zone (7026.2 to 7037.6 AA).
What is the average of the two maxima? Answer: 3.425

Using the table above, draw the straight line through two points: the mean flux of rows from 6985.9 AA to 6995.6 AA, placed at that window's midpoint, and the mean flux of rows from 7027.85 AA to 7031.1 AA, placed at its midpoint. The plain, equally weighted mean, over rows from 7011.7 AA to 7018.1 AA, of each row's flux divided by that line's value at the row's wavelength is 1.07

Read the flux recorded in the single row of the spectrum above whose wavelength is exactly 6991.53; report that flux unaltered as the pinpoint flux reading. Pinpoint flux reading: 10.73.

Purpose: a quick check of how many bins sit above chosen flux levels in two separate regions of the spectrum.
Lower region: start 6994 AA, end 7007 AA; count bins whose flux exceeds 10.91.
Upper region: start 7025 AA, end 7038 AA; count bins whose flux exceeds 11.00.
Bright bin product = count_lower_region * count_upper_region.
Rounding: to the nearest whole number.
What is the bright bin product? 10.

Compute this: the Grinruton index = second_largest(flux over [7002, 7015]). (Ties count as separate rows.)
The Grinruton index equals 12.01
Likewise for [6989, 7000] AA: 10.71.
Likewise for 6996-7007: 10.93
